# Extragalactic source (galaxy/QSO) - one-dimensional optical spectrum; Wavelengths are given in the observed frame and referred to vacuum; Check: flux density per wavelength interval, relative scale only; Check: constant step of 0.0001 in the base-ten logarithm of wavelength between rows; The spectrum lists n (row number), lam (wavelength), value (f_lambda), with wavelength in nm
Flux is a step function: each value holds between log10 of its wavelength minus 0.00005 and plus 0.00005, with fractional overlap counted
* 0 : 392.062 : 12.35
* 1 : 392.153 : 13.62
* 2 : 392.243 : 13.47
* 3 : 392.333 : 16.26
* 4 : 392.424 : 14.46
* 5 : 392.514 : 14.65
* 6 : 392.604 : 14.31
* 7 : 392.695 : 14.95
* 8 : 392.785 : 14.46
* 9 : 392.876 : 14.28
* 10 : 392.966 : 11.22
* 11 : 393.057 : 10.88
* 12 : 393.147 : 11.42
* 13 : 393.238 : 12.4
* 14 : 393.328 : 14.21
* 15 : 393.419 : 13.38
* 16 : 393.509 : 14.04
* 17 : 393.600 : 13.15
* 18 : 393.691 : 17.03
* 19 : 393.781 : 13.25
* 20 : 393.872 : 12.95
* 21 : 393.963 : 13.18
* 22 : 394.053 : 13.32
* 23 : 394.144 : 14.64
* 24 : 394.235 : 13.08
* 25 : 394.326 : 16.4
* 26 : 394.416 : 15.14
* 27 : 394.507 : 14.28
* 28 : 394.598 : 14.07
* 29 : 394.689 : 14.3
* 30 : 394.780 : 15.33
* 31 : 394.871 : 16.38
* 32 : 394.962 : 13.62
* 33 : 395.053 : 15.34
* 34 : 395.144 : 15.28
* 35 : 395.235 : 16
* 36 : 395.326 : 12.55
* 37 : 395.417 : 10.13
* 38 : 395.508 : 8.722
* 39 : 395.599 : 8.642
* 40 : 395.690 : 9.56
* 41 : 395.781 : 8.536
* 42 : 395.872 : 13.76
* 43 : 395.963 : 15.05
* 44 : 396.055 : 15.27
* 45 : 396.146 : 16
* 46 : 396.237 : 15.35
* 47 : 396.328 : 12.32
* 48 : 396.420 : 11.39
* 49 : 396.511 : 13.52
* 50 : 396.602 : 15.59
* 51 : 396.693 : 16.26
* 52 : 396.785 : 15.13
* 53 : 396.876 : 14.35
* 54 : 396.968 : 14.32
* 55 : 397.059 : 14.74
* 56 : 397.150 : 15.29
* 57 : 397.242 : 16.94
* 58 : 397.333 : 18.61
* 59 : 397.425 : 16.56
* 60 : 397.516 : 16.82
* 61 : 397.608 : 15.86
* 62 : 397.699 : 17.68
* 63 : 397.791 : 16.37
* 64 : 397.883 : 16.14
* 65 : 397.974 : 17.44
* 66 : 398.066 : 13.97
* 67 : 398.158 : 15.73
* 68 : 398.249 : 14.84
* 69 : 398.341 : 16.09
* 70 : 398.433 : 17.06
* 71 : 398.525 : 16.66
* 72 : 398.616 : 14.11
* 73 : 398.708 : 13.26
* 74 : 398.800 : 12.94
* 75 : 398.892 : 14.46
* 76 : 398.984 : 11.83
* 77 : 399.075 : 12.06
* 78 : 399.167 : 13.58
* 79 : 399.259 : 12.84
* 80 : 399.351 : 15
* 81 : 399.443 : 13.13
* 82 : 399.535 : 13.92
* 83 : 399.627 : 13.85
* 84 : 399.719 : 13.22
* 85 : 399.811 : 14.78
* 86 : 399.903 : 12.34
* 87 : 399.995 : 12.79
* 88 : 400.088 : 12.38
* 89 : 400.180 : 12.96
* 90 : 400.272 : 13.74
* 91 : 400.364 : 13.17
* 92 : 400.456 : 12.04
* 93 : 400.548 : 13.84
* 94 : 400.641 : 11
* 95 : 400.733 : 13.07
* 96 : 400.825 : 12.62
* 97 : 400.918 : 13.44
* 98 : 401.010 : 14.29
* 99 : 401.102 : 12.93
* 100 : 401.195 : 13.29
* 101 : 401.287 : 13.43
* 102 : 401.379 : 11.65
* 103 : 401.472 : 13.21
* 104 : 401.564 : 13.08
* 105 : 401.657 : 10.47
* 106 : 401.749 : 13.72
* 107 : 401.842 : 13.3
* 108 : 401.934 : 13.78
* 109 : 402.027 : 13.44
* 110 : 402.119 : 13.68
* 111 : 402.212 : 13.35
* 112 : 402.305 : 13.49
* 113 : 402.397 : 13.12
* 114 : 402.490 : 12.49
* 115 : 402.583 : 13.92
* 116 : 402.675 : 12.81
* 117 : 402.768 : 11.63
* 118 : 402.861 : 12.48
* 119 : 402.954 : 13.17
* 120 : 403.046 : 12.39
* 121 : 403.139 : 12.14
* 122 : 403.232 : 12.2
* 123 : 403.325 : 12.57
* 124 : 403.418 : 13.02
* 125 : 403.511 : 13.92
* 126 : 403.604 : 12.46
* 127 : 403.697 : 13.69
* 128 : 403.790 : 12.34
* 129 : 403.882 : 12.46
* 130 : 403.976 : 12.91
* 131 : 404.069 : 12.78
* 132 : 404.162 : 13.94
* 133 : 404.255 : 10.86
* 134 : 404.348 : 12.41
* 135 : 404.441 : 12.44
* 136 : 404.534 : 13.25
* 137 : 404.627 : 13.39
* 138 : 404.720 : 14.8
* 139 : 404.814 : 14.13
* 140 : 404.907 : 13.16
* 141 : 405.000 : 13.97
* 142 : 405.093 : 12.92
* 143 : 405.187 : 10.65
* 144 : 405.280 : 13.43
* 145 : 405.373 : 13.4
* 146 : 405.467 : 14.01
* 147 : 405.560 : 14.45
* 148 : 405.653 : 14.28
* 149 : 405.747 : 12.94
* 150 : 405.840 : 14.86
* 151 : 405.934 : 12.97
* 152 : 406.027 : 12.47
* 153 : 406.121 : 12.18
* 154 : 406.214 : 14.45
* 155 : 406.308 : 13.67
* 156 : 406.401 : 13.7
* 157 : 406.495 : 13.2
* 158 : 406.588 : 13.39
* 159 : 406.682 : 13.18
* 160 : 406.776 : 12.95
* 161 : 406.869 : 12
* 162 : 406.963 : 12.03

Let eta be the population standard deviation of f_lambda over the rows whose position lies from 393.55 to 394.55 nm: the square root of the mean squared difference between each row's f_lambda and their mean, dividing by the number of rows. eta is 1.37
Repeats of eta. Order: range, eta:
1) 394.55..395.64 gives 2.64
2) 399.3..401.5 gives 0.90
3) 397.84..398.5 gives 1.11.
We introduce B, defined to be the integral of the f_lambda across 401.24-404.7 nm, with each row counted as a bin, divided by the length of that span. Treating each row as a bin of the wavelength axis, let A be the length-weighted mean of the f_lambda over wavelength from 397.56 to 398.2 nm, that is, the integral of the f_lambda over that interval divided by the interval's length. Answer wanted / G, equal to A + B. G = 29.0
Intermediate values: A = 16.2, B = 12.9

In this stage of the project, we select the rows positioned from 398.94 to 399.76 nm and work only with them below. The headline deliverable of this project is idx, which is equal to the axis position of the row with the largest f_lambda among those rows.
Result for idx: 399.351 nm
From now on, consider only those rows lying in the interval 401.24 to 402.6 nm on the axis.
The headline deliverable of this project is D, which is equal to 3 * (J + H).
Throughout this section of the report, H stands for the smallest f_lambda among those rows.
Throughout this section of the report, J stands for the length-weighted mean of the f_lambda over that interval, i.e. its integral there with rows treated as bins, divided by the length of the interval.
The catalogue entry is 70.6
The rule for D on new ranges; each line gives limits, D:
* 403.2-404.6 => 70.9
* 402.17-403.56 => 73.4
